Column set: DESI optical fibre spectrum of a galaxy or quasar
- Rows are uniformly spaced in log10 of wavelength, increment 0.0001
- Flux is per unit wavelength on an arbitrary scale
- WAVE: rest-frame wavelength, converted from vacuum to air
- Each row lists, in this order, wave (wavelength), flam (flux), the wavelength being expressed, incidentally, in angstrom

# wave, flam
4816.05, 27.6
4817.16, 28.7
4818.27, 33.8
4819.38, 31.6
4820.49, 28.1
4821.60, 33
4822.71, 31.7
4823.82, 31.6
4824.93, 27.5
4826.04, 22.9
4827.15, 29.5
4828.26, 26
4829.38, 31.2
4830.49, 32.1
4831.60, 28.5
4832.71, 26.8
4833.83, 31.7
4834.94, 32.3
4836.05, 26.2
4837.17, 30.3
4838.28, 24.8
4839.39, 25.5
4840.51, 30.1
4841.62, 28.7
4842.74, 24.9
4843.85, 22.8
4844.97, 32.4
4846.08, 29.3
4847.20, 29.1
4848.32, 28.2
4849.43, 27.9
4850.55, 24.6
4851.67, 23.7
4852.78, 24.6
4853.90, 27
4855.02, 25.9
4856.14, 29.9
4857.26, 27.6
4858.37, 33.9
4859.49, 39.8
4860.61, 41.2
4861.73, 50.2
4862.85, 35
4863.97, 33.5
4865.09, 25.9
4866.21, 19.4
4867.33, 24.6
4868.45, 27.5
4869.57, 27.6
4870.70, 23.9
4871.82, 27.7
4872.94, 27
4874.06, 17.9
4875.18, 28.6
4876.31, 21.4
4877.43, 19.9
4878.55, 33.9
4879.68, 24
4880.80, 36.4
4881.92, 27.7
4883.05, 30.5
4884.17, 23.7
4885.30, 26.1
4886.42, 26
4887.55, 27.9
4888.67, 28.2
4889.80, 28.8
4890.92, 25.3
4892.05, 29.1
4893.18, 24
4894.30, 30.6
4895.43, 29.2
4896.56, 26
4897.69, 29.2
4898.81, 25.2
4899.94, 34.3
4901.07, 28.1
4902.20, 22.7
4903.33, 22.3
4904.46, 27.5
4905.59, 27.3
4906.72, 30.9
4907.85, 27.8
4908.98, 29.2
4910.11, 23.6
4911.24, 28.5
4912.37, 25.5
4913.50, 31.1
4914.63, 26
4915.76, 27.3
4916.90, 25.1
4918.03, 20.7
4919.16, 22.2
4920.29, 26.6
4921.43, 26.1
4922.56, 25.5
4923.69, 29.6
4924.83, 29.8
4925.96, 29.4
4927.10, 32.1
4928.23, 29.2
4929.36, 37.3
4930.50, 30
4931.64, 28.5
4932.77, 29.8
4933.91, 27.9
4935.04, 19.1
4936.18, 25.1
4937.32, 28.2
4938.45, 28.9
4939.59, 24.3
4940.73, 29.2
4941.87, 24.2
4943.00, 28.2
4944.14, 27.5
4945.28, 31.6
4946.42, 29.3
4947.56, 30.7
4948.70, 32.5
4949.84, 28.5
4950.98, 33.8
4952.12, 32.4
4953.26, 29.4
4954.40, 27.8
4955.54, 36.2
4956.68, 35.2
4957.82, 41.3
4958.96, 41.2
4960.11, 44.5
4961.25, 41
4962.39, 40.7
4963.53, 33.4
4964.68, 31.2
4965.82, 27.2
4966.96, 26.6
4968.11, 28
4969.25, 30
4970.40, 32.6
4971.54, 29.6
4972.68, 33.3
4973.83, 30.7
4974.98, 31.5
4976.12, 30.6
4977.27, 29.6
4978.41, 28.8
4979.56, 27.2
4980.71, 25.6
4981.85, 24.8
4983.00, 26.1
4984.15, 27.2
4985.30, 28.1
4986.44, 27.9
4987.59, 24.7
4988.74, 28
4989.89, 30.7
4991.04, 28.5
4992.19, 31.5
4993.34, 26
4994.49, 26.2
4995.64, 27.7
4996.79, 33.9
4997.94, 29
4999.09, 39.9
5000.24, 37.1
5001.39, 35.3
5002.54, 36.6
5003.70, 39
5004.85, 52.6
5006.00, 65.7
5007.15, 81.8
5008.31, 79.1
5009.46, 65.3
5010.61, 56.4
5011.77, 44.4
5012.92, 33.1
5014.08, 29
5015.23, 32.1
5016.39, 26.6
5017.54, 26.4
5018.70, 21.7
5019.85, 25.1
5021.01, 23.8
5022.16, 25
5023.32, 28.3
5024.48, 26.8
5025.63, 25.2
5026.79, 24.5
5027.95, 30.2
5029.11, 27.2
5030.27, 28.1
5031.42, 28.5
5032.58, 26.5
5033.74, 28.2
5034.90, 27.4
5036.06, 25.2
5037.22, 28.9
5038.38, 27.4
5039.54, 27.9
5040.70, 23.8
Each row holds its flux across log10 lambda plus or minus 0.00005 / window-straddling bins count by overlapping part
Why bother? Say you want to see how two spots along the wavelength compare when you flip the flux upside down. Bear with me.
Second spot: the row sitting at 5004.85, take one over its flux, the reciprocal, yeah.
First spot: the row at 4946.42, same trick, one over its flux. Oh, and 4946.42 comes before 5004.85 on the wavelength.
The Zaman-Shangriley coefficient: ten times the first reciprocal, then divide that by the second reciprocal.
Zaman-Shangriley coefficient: 18.0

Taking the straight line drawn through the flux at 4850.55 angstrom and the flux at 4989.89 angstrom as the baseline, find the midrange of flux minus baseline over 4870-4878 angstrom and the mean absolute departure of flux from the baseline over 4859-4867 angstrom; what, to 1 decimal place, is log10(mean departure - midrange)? 1.1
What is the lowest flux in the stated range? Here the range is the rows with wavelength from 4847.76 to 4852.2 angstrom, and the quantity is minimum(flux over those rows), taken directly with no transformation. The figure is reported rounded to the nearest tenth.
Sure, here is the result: 23.7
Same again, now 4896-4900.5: 25.2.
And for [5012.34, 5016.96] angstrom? 26.6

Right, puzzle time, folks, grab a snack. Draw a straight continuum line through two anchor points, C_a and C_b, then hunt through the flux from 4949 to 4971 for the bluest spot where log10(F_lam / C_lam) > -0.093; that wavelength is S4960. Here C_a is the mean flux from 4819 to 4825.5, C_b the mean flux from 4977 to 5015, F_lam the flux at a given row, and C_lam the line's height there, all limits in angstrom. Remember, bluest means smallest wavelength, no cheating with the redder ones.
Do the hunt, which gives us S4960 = 4950.98 angstrom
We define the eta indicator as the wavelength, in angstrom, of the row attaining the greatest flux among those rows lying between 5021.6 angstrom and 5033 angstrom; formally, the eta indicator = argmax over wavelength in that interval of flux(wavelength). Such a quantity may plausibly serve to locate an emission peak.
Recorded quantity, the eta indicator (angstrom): 5027.95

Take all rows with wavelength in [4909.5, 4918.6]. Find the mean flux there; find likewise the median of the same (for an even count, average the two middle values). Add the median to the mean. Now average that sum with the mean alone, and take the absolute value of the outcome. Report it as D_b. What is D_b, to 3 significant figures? 38.9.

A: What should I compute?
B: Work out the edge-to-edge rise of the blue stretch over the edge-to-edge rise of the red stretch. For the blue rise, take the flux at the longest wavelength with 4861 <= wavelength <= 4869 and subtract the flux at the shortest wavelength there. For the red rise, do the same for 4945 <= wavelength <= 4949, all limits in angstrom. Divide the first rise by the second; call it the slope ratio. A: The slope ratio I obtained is -25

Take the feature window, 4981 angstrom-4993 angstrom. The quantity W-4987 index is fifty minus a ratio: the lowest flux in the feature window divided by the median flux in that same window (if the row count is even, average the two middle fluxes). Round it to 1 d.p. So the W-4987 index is 49.1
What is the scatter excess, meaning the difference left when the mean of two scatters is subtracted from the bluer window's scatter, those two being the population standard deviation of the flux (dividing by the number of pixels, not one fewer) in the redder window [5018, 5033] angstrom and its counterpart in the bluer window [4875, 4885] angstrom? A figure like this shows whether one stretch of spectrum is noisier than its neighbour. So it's 1.5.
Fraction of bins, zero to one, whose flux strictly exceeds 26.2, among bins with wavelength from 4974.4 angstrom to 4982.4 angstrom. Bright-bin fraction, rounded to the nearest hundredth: 0.71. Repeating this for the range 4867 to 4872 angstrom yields 0.60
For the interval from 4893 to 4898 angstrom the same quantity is 0.60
